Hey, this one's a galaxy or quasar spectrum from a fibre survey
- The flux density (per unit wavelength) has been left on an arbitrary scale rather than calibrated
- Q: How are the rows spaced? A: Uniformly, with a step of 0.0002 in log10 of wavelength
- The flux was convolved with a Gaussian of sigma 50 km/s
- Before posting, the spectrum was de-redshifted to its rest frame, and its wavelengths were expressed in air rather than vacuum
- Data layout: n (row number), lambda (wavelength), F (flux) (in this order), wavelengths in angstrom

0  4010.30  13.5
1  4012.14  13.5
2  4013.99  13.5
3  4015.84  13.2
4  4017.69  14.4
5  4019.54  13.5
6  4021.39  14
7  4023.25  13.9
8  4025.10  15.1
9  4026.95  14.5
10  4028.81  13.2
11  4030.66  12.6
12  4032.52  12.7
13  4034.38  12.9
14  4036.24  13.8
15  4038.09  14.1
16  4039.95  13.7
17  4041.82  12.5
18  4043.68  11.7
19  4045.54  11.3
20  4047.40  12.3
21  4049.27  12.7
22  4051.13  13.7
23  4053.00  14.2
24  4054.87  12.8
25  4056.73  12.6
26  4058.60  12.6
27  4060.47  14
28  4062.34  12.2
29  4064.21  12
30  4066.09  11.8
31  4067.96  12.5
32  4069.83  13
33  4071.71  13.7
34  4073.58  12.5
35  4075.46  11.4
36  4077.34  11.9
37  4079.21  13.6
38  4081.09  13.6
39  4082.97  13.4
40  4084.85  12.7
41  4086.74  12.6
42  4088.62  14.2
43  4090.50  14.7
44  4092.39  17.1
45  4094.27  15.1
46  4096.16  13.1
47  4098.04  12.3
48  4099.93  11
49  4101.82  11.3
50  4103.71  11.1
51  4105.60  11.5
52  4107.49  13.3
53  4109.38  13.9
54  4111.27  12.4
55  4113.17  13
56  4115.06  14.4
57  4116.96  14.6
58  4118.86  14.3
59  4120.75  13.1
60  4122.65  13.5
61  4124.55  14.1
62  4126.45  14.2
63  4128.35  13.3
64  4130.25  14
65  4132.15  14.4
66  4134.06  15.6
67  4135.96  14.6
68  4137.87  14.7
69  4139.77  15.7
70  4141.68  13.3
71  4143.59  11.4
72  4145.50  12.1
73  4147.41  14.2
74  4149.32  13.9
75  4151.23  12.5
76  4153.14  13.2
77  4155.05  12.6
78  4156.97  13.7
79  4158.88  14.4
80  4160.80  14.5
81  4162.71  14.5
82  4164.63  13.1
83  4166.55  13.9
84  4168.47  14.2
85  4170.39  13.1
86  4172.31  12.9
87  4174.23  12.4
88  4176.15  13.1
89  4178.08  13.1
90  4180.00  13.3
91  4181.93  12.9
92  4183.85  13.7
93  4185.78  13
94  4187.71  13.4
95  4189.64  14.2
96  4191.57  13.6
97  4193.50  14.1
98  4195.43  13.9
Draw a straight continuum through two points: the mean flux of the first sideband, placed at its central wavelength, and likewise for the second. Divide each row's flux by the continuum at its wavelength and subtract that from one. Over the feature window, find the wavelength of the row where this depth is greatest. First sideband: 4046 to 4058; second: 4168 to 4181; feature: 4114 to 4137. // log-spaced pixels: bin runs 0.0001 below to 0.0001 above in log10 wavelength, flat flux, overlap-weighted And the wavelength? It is 4120.75 angstrom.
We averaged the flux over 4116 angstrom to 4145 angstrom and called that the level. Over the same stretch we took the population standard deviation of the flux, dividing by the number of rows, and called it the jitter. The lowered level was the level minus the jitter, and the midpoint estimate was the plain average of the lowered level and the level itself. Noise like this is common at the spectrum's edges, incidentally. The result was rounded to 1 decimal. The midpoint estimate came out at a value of 13.5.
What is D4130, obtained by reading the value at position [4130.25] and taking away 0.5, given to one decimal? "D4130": 13.5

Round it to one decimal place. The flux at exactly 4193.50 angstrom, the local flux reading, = 14.1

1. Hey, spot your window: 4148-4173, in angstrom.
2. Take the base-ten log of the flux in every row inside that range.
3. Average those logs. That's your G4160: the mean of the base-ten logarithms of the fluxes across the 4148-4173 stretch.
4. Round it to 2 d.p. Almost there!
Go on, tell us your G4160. 1.13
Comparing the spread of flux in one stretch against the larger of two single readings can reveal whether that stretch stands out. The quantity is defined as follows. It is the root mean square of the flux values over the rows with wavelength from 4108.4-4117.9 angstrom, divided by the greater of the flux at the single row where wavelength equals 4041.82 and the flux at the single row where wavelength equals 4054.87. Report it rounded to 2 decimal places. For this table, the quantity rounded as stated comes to 1.07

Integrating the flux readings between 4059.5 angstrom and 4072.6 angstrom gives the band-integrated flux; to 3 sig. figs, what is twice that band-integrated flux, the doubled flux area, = 334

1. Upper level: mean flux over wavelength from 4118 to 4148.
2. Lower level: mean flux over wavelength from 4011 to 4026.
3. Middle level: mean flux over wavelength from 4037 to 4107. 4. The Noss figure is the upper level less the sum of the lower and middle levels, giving -12.9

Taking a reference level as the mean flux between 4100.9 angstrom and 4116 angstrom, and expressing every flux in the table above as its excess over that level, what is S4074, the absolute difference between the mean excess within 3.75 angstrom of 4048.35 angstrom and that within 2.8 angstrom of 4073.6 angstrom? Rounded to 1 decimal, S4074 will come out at 0.0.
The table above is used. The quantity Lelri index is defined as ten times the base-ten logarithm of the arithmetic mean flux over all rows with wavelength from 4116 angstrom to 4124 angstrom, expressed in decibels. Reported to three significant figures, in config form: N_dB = 11.4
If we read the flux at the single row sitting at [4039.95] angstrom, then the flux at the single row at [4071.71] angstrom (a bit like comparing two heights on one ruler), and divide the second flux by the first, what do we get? 1.00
